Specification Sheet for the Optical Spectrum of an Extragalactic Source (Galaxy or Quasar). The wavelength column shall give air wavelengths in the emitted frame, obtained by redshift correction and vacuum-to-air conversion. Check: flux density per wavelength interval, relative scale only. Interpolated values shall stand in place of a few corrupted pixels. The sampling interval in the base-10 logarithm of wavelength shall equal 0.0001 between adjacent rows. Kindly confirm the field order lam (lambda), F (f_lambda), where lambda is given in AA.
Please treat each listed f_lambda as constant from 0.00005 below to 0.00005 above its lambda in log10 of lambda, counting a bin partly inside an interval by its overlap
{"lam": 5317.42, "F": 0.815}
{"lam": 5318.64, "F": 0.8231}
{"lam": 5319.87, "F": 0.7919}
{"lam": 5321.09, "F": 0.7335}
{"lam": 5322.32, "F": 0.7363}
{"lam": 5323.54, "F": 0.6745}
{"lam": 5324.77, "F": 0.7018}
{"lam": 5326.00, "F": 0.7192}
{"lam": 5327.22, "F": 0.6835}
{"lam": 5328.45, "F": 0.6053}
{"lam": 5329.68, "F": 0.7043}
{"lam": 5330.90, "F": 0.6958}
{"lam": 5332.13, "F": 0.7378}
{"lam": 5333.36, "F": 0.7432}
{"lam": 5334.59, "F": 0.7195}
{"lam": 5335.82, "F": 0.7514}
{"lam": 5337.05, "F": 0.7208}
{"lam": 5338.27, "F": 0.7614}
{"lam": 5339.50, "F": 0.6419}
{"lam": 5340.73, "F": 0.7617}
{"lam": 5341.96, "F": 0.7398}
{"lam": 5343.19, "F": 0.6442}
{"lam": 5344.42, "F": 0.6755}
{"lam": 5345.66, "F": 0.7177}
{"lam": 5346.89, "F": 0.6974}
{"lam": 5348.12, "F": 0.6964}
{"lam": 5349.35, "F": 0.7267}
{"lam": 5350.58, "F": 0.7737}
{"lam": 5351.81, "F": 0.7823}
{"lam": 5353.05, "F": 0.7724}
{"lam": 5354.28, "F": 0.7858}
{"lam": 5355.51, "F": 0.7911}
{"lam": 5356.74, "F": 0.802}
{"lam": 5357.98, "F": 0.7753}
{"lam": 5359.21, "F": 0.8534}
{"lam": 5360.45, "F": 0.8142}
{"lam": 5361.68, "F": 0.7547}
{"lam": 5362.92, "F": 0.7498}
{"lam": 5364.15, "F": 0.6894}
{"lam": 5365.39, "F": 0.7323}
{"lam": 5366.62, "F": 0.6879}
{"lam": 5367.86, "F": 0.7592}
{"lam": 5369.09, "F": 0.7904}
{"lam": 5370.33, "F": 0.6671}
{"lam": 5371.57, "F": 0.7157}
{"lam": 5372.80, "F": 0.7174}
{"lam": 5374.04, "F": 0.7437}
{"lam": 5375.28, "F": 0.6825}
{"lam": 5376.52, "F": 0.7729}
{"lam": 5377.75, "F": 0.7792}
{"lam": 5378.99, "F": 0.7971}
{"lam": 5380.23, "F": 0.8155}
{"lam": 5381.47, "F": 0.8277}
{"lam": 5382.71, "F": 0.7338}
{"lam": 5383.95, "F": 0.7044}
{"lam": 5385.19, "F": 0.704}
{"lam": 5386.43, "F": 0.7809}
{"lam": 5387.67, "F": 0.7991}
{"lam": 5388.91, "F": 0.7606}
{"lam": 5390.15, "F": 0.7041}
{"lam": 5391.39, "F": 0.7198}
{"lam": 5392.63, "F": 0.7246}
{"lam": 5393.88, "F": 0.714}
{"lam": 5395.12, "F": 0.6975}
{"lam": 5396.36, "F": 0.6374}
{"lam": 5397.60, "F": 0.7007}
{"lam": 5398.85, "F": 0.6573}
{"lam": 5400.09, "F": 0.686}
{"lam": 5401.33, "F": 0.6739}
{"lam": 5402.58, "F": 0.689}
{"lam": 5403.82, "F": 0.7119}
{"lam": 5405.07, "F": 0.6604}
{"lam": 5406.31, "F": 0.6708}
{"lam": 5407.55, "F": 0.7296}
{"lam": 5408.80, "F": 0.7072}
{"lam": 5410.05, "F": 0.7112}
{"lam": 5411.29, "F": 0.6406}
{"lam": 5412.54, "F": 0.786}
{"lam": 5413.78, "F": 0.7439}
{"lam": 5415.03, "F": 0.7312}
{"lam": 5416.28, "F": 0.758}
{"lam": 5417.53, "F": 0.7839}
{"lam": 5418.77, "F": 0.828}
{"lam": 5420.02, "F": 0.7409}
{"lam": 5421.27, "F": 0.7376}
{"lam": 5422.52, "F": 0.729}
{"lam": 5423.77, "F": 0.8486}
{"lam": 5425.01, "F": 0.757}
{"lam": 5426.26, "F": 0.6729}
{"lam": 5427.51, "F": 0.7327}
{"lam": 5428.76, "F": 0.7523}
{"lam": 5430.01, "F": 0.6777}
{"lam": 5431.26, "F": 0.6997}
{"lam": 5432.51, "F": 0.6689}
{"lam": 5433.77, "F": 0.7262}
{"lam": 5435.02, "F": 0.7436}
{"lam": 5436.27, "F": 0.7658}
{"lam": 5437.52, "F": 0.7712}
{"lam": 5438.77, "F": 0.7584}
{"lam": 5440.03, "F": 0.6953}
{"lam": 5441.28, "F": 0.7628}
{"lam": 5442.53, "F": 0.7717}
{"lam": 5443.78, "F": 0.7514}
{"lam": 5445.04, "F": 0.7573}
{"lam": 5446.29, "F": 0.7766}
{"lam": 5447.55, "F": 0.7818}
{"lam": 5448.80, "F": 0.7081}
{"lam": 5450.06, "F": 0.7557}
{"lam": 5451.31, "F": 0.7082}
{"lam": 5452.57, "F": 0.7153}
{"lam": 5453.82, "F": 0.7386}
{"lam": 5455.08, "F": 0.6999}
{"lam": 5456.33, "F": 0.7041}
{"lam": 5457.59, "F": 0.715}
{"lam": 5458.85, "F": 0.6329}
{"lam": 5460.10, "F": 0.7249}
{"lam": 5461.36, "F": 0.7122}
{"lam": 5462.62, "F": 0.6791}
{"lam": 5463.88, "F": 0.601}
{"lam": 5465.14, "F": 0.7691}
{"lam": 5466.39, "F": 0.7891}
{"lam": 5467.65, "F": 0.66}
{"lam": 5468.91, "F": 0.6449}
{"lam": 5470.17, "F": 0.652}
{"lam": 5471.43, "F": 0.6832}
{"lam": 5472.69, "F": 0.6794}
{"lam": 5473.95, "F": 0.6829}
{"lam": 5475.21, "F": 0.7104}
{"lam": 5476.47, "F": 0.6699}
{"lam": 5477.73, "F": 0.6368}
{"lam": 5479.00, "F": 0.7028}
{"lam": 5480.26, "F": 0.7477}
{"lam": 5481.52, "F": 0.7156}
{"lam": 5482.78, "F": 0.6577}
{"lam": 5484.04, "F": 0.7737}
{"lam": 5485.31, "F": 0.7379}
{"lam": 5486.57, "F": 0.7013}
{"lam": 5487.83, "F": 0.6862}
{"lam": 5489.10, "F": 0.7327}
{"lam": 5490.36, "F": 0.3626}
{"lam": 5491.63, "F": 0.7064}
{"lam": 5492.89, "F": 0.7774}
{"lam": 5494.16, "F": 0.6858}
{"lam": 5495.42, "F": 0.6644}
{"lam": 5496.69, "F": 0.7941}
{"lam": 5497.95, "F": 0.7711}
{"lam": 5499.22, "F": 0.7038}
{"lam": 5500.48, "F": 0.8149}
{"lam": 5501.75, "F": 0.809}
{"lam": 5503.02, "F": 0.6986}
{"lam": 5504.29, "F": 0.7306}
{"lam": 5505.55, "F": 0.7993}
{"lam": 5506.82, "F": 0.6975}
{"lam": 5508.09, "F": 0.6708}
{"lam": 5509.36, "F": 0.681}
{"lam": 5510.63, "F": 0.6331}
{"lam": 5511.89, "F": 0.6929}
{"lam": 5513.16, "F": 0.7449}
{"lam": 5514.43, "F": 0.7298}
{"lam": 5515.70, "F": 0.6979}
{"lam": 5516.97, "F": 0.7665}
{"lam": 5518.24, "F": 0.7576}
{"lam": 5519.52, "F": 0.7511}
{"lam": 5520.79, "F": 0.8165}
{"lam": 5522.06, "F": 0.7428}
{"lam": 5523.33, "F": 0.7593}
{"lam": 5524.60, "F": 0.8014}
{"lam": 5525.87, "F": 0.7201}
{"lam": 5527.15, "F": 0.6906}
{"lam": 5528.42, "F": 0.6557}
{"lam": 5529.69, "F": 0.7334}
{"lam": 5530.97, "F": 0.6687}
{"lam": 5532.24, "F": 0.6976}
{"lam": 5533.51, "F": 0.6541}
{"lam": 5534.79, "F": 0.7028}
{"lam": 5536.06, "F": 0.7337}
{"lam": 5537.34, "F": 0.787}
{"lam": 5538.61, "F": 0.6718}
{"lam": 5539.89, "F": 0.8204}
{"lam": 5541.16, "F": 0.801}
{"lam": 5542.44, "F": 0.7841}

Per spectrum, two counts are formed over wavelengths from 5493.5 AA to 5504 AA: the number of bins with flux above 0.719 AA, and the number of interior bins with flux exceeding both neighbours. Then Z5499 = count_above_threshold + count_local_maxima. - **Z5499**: 6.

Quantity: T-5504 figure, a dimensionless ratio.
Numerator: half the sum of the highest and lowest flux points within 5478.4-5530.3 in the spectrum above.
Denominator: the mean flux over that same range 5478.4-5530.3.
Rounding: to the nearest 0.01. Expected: 0.82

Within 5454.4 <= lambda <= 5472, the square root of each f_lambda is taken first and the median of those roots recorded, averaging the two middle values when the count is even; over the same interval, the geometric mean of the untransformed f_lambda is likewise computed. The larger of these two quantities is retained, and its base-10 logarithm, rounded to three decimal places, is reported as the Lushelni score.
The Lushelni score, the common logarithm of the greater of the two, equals -0.080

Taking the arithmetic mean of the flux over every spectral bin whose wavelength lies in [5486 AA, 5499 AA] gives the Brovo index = 0.69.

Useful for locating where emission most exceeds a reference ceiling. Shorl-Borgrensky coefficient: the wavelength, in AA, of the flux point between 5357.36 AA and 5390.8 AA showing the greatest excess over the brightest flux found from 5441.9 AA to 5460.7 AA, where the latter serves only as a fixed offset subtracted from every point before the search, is 5359.21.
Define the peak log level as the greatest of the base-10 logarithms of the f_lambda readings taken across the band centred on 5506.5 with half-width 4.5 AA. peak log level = -0.097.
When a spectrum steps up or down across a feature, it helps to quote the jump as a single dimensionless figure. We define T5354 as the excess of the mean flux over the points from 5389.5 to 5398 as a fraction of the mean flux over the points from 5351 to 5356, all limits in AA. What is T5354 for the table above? -0.11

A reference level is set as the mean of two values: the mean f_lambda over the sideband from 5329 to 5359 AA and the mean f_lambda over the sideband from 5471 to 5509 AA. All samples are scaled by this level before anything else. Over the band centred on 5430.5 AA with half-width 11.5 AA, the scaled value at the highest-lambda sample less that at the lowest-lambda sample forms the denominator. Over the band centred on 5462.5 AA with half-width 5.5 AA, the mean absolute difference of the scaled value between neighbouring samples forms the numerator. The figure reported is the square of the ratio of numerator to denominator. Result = 12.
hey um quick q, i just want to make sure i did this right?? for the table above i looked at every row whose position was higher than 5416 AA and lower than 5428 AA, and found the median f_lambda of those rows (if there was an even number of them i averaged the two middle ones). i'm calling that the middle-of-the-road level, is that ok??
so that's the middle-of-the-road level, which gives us 0.749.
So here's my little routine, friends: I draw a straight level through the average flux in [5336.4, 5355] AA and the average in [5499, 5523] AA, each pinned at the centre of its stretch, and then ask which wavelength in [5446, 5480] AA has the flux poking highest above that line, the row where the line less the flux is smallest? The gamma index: 5466.39 AA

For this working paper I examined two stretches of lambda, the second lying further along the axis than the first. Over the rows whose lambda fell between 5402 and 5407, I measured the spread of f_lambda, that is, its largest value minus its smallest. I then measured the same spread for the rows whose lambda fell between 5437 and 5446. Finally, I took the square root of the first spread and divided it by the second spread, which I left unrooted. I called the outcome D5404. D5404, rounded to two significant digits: 3.0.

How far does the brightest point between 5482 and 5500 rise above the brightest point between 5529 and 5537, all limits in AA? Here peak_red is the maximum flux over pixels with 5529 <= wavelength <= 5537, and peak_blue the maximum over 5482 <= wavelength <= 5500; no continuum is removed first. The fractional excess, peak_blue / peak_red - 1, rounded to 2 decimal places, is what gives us 0.08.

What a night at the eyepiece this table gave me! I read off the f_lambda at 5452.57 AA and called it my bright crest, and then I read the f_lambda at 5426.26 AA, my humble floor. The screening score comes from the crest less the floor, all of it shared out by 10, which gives 0.004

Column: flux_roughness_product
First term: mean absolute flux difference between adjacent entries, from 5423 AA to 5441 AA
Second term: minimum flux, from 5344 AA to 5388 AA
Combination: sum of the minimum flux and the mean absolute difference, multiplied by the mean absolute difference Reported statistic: 0.031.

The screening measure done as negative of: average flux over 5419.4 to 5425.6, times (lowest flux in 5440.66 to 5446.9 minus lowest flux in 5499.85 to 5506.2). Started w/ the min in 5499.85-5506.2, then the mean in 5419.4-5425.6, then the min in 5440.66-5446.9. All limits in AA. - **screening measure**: -0.04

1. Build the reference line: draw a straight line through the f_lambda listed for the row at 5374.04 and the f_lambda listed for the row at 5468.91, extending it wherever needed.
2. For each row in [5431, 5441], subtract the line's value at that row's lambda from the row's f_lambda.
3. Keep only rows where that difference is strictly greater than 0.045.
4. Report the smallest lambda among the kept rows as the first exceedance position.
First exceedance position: 5435.02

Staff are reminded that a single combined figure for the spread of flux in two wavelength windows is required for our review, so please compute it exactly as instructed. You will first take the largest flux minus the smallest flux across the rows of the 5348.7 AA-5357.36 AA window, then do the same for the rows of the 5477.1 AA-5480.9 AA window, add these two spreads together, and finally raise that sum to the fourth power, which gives 0.0012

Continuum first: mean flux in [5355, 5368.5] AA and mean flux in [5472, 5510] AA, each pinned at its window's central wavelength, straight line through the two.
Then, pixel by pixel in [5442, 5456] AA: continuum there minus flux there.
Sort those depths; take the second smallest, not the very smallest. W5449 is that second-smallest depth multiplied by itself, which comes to 0.0025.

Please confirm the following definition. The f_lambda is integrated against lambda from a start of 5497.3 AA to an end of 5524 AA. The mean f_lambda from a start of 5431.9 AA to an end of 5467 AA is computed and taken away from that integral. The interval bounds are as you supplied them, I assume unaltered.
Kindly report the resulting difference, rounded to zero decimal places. 19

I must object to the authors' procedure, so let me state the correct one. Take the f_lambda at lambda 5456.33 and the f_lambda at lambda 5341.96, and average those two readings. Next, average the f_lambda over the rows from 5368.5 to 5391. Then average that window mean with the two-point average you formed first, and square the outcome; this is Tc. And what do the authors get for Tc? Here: 0.54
